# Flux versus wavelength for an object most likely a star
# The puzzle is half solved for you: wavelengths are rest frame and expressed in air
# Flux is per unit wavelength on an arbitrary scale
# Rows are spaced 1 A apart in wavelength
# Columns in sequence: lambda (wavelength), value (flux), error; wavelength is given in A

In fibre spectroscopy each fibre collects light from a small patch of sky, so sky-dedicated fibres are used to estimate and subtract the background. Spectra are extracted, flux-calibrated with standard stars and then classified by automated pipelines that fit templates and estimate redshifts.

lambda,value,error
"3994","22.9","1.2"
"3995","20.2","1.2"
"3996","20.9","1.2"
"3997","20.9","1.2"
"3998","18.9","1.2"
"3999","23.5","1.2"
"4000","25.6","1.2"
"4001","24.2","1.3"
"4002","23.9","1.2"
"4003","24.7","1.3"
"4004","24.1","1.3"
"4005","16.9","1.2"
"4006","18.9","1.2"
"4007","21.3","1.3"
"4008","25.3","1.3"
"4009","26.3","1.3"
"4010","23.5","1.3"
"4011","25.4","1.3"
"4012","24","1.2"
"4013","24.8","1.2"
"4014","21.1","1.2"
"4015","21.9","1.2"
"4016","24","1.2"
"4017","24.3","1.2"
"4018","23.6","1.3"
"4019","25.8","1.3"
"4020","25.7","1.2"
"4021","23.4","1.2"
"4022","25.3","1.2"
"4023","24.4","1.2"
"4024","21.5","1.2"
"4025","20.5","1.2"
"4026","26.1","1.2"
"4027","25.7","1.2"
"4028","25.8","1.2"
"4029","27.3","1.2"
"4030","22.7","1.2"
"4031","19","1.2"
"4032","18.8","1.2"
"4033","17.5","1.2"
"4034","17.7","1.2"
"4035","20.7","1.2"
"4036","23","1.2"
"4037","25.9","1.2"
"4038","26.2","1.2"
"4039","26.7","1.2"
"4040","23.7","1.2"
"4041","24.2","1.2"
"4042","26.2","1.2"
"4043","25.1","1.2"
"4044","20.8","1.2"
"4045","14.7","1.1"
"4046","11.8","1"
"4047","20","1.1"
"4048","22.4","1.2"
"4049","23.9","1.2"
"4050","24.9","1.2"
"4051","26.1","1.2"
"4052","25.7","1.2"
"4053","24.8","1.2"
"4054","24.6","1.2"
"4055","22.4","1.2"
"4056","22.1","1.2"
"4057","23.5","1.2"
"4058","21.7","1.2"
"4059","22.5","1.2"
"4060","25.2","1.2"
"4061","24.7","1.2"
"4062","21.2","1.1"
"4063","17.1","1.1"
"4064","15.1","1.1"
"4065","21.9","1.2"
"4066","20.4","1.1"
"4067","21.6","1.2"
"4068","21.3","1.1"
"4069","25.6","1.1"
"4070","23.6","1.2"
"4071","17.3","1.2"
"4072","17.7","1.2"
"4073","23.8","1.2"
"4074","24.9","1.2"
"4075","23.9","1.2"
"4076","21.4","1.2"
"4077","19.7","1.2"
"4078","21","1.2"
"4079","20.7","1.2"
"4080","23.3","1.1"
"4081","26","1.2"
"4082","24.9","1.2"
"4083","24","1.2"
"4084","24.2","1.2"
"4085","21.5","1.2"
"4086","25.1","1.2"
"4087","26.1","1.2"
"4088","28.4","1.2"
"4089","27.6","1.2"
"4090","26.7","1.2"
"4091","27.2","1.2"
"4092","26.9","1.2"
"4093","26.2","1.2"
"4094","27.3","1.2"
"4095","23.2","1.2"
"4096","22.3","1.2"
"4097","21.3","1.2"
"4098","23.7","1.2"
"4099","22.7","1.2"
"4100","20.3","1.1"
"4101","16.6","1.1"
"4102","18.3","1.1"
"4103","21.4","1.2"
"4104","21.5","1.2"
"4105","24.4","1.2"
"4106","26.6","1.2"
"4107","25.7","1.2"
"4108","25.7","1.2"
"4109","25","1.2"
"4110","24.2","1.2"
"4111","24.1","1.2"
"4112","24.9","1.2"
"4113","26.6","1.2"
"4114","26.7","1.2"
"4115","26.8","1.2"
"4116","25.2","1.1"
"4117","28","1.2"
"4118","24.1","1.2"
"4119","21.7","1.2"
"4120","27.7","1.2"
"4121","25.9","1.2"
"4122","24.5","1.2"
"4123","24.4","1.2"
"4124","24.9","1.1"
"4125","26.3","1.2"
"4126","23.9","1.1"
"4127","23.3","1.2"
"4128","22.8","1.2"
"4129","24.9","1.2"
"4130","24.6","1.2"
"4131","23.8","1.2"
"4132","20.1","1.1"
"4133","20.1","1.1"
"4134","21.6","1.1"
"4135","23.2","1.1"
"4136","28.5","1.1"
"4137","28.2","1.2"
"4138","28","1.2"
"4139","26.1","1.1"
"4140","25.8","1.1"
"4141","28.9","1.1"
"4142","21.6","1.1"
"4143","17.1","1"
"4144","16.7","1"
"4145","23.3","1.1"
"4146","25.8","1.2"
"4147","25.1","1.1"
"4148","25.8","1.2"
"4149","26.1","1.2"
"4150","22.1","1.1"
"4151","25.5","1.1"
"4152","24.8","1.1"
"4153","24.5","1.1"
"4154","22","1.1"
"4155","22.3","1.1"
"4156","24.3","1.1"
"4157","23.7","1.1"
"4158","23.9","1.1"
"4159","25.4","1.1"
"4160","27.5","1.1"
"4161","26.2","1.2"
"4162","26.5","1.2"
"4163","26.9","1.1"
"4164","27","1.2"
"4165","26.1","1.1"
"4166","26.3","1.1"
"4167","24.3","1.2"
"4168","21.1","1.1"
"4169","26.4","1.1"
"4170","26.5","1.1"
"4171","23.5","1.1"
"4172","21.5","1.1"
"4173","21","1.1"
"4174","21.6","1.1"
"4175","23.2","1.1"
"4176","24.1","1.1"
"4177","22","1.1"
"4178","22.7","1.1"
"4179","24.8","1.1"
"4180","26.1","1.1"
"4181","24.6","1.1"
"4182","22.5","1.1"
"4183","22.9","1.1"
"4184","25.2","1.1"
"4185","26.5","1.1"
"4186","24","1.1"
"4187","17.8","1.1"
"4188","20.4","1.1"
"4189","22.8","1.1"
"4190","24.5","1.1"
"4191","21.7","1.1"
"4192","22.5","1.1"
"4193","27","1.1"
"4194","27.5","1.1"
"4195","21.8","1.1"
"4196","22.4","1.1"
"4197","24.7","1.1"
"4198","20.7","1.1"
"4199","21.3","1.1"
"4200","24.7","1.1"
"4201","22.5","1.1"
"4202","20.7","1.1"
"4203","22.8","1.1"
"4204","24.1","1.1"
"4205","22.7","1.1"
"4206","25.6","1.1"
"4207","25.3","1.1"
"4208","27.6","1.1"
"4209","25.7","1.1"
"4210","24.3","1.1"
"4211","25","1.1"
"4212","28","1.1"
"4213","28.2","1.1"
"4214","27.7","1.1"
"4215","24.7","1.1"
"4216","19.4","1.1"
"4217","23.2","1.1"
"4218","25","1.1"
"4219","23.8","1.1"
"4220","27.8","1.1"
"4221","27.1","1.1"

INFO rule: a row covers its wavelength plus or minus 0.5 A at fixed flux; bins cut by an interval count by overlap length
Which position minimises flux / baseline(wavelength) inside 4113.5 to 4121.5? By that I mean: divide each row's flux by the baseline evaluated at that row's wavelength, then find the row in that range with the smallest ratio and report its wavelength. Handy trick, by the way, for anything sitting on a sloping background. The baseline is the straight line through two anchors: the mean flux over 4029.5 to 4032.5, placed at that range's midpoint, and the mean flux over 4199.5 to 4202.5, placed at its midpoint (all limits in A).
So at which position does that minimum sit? 4119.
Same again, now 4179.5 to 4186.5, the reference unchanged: 4182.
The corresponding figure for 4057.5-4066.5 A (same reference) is 4064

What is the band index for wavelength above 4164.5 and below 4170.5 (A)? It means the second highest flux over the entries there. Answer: 26.4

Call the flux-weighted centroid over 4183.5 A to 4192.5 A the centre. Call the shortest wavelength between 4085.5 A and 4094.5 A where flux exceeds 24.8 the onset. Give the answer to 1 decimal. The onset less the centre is -101.9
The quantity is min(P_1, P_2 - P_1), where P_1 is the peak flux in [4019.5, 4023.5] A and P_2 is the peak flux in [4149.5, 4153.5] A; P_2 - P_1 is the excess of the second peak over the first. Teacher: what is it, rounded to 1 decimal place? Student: -0.2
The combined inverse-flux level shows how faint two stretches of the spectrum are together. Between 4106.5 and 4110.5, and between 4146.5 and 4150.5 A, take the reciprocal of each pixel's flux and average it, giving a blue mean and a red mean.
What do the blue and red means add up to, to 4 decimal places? 0.0803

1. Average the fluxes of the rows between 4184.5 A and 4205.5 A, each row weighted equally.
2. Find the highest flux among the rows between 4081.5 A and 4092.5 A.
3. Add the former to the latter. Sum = 51.4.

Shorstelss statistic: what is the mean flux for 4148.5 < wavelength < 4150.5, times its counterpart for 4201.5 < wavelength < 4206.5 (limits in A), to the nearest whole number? 559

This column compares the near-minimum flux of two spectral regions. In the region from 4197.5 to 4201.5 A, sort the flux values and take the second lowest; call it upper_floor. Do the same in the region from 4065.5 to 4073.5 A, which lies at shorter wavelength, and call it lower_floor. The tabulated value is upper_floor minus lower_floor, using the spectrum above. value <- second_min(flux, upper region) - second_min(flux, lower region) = 4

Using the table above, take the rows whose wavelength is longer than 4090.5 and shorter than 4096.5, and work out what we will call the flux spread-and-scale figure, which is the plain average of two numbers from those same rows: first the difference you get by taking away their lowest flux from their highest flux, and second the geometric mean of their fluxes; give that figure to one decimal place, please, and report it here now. 15.2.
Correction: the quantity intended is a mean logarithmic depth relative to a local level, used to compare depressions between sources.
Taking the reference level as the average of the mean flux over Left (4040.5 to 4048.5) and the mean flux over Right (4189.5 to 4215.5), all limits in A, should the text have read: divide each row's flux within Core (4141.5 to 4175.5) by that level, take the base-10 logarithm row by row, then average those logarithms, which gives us 0.025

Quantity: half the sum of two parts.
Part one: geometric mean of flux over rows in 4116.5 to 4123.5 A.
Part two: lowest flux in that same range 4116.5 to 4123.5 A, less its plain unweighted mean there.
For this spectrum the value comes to 10.8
